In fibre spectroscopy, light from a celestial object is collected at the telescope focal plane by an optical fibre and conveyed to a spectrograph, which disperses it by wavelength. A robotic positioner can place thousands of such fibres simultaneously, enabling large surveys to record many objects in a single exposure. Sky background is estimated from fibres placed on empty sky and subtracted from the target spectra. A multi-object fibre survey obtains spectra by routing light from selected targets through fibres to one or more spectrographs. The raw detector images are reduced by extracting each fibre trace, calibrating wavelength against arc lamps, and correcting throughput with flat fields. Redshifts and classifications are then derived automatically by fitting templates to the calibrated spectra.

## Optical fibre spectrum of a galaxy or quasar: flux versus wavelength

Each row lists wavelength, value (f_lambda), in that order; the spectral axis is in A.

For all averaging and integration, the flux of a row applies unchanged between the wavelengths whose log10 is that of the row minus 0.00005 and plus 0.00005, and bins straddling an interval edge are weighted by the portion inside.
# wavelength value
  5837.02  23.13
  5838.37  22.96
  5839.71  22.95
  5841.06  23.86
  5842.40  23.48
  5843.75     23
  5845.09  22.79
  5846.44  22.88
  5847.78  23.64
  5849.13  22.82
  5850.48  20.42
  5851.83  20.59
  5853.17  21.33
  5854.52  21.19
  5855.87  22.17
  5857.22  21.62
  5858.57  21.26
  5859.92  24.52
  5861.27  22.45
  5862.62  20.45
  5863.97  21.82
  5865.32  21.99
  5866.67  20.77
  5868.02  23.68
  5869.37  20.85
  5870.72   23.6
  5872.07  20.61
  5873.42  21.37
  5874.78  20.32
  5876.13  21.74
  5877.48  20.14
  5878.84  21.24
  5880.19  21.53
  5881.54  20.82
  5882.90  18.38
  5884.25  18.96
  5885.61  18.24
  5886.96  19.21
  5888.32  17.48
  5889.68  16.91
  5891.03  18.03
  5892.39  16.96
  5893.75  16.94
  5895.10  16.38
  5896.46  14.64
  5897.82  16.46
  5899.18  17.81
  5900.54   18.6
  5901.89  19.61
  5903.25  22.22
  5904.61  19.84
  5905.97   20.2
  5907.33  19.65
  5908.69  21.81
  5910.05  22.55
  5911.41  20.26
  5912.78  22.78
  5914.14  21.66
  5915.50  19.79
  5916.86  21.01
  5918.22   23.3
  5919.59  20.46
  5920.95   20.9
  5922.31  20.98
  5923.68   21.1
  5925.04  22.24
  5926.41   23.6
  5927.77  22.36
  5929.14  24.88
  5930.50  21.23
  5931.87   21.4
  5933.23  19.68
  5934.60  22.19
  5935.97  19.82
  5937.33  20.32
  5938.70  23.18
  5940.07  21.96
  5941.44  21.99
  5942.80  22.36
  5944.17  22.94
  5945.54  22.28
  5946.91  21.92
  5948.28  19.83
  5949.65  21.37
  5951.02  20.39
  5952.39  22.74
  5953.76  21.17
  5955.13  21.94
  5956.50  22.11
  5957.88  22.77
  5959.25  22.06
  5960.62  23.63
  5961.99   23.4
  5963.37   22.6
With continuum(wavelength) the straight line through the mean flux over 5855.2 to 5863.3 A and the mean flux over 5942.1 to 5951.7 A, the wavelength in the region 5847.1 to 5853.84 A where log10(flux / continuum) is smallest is 5850.48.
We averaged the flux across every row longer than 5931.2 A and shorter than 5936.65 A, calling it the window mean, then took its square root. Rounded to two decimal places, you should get 4.56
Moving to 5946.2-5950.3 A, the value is 4.59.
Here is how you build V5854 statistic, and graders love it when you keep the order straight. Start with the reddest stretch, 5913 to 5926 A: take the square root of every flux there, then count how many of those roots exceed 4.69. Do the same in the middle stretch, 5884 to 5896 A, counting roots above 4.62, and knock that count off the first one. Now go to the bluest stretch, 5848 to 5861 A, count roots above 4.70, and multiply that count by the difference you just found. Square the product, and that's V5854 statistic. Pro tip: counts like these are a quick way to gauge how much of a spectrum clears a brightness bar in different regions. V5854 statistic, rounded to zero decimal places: 36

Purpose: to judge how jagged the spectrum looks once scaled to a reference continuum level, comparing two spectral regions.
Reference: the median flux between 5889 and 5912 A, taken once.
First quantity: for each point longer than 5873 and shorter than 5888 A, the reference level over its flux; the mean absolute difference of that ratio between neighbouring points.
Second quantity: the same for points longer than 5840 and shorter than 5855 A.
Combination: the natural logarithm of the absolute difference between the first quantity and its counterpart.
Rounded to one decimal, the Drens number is -3.6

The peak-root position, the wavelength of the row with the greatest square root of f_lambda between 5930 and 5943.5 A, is 5938.70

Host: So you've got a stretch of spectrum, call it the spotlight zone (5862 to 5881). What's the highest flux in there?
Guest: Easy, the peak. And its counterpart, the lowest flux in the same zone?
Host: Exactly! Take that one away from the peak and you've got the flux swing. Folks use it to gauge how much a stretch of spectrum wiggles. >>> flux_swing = 3.5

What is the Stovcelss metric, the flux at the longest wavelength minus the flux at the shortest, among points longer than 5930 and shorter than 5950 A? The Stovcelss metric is 0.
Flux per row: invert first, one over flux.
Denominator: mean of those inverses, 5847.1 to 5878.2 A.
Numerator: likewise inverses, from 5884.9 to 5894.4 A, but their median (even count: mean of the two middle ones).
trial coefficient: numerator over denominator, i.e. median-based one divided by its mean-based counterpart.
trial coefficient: 1.24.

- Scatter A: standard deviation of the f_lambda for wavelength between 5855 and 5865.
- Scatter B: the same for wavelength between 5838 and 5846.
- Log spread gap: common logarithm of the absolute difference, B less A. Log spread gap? -0.1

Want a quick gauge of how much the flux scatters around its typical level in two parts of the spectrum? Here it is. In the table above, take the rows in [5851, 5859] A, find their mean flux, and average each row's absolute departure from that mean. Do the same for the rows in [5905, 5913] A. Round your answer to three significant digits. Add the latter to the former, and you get 1.53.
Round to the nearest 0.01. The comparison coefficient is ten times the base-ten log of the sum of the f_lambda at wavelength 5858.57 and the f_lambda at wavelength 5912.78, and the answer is 16.44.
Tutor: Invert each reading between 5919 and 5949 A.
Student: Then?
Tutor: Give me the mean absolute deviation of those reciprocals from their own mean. 0.0022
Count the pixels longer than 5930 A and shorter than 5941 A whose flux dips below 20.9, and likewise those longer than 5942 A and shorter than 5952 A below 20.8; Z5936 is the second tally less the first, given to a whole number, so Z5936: -1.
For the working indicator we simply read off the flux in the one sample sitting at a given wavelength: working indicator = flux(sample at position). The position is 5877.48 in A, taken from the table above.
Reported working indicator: 20.14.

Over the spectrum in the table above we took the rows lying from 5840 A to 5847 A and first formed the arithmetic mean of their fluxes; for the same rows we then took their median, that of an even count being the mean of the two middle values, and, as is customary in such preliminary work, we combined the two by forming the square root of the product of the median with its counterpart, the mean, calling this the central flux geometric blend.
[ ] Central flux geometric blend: 23.1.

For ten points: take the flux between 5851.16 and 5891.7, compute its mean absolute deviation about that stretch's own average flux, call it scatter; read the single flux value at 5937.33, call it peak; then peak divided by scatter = 15.2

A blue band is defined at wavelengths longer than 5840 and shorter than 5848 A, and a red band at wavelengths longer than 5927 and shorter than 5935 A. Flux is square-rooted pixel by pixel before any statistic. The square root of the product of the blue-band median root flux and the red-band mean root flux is 4.75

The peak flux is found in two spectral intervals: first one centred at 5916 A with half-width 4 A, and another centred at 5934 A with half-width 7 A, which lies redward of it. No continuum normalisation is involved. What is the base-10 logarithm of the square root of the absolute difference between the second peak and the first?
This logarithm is 0.10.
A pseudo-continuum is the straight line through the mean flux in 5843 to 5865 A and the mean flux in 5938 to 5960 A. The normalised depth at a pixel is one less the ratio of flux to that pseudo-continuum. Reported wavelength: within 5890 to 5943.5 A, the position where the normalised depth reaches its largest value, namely 5896.46 A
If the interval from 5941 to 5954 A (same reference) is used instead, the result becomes 5948.28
